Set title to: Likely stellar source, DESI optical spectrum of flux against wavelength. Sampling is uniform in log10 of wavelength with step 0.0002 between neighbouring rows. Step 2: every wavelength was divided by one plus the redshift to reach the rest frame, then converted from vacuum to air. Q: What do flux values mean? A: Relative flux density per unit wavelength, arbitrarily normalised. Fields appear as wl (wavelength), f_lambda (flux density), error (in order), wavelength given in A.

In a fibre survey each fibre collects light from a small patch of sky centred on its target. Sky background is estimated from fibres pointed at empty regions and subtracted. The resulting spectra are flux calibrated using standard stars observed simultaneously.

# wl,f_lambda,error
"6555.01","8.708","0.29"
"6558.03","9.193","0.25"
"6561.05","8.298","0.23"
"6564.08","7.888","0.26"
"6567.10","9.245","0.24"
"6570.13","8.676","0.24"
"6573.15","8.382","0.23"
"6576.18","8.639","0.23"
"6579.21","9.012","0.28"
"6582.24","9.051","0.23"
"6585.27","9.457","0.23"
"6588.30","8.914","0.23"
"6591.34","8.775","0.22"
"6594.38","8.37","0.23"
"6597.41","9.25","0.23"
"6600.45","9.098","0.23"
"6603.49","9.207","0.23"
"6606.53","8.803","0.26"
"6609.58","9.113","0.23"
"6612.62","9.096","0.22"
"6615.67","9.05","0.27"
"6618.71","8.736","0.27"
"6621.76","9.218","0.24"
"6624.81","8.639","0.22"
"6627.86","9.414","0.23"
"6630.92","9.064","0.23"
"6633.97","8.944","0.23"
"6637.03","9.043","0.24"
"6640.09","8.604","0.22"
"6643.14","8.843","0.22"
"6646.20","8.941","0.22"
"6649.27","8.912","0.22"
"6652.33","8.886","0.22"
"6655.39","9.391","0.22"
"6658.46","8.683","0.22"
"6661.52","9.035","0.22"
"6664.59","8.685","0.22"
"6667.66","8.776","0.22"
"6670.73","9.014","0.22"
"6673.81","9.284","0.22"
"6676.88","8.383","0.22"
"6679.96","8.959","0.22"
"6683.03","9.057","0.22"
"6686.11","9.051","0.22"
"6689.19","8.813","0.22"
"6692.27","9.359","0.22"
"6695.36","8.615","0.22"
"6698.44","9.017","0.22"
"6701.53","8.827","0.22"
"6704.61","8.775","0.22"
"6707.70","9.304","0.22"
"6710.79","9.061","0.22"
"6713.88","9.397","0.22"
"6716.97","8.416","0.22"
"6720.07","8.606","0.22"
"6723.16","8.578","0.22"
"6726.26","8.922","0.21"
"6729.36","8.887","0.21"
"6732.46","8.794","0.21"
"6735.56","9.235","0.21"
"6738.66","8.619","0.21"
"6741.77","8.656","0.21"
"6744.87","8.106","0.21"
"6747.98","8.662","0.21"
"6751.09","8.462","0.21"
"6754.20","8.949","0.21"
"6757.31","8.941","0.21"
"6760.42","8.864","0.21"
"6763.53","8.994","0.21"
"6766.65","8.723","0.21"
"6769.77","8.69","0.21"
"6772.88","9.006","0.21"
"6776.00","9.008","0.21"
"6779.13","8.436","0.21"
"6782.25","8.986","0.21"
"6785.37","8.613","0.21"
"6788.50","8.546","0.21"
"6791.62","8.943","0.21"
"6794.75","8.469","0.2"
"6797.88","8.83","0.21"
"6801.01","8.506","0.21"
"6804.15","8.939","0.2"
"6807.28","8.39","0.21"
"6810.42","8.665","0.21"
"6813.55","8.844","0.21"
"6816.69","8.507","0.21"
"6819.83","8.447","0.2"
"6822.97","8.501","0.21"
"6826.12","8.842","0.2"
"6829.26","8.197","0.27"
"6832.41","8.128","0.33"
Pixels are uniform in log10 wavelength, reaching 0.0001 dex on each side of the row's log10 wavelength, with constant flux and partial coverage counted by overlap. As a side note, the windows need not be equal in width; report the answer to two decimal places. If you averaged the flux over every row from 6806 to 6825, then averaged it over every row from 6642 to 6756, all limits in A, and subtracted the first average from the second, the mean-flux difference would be 0.30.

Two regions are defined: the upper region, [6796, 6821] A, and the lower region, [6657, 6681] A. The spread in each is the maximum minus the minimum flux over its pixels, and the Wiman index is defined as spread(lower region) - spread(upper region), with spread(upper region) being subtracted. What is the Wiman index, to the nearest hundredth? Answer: 0.35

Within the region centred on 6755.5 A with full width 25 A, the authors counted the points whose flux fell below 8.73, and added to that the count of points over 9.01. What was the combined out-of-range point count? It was 4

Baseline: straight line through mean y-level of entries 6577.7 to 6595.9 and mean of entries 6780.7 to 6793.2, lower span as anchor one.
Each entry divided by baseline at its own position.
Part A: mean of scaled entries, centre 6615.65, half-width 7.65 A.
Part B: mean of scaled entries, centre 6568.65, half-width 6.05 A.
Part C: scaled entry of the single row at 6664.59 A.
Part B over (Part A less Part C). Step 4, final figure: 27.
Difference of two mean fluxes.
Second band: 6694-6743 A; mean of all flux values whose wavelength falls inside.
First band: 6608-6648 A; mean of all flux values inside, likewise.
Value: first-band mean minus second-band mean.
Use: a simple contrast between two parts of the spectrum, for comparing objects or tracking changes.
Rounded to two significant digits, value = 0.12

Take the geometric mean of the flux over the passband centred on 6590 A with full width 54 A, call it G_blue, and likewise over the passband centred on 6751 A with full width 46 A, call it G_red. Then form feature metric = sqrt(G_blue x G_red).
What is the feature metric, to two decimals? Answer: 8.83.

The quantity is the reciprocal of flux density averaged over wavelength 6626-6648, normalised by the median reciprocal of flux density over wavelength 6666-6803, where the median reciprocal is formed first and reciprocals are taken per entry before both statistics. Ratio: 0.98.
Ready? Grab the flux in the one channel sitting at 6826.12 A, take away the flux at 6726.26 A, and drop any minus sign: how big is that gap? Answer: 0.08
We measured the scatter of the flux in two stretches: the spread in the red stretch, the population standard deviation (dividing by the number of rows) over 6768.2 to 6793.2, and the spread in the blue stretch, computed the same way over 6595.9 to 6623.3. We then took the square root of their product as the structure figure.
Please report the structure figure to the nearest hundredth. 0.19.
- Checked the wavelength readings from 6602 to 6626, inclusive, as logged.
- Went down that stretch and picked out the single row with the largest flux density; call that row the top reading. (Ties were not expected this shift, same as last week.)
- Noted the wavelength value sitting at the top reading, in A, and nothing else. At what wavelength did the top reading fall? 6621.76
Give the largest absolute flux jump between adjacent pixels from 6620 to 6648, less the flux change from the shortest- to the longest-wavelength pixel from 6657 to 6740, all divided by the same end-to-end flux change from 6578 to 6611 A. 8.3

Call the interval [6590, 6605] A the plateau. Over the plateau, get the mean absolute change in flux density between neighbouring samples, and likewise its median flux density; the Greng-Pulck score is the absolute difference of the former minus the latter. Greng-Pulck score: 8.7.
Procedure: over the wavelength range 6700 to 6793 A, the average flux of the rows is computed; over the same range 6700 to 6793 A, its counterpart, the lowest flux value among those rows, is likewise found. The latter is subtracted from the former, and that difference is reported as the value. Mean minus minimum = 0.69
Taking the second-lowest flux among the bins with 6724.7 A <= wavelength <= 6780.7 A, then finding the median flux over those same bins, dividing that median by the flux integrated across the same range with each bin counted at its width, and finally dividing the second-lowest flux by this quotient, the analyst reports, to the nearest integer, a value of 469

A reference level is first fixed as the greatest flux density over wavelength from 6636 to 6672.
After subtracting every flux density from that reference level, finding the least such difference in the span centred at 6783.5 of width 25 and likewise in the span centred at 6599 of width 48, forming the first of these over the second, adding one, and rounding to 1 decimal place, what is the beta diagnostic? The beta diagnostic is -4.8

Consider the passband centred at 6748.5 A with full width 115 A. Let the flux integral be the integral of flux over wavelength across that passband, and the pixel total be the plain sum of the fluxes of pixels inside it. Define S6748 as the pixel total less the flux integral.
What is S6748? -686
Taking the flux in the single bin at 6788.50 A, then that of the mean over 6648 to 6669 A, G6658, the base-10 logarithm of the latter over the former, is 0.018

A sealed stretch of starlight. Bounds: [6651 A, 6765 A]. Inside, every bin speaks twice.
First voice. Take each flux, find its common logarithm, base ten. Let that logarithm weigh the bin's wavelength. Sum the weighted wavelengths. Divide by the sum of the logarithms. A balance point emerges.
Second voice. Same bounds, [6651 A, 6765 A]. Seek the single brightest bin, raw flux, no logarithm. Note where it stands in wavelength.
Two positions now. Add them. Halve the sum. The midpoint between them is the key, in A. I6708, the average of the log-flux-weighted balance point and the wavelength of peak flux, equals 6710.8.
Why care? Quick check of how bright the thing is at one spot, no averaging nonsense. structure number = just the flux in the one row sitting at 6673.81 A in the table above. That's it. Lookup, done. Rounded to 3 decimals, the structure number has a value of 9.284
